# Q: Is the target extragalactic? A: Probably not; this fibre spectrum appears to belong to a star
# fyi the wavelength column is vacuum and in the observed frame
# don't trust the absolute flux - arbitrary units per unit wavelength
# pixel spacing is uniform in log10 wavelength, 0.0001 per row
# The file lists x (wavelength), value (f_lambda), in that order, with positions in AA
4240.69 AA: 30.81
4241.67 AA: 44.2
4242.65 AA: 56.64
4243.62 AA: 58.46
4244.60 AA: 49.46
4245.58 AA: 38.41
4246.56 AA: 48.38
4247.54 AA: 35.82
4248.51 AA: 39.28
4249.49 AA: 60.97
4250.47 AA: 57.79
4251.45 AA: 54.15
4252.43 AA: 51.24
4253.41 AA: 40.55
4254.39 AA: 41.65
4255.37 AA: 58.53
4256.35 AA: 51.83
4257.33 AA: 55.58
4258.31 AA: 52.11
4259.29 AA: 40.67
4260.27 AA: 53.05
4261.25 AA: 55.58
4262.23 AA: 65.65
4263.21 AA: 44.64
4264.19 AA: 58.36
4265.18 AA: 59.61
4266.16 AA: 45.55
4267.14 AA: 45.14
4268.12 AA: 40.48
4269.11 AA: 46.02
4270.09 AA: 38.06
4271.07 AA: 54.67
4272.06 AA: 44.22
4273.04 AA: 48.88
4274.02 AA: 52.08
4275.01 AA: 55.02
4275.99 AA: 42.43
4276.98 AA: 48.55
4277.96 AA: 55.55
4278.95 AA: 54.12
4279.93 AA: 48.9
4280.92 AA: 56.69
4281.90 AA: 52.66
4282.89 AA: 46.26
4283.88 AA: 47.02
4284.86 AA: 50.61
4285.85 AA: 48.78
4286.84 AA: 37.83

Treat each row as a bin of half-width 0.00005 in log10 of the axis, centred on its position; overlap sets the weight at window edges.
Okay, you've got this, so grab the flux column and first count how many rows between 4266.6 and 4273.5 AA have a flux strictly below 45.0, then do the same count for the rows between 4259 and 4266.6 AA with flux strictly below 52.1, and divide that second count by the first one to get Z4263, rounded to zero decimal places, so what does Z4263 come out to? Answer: 1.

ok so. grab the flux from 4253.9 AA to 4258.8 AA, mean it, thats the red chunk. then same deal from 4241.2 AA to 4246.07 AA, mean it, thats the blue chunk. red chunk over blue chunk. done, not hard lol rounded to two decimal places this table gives 1.05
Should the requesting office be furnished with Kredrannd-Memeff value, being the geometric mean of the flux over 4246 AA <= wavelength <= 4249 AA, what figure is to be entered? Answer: 41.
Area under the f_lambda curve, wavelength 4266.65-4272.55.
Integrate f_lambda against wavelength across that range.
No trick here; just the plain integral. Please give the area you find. 264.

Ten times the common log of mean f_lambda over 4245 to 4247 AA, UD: 16.4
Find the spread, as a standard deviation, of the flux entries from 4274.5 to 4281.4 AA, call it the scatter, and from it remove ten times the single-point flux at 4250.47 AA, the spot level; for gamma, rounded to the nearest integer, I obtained -573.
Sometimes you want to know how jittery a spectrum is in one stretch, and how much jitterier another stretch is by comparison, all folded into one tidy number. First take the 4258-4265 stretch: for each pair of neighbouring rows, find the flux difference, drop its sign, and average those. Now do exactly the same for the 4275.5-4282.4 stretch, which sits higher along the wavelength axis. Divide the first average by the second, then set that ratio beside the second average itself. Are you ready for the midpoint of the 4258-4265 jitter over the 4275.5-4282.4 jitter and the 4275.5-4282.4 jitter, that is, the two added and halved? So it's 3.8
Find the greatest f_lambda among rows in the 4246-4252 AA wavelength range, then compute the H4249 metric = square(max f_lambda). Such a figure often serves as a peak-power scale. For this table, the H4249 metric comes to 3717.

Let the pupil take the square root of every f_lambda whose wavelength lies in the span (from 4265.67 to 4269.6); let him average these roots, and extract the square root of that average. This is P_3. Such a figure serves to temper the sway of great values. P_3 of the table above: 2.58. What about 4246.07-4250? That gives 2.60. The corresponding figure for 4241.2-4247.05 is 2.65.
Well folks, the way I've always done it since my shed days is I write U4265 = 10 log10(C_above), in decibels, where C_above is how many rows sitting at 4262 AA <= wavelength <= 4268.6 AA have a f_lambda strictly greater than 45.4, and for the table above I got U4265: 6.0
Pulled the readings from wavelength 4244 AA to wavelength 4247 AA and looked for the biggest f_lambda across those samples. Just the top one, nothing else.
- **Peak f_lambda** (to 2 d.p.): 49.46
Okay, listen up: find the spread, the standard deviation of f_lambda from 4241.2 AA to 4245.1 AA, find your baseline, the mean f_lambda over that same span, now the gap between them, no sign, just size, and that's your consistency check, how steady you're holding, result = 46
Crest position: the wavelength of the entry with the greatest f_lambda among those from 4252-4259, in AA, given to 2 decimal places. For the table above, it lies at 4255.37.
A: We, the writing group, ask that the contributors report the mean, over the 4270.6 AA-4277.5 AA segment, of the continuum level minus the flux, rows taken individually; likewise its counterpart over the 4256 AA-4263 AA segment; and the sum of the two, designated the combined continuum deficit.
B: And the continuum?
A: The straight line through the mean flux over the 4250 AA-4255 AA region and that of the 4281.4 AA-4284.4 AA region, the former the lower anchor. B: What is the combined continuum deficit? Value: -5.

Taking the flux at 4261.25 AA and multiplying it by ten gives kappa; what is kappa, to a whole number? 556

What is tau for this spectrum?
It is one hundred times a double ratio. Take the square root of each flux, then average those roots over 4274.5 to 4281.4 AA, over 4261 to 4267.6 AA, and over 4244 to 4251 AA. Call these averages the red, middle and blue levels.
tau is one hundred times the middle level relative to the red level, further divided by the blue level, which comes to 14.9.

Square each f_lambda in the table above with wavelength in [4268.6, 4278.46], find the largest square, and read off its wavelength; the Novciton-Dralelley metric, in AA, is 4277.96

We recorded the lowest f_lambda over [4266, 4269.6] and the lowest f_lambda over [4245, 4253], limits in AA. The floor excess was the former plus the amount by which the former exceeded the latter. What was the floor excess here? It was 45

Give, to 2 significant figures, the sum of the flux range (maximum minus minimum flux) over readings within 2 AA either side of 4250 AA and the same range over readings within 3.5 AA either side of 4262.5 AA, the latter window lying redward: 47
